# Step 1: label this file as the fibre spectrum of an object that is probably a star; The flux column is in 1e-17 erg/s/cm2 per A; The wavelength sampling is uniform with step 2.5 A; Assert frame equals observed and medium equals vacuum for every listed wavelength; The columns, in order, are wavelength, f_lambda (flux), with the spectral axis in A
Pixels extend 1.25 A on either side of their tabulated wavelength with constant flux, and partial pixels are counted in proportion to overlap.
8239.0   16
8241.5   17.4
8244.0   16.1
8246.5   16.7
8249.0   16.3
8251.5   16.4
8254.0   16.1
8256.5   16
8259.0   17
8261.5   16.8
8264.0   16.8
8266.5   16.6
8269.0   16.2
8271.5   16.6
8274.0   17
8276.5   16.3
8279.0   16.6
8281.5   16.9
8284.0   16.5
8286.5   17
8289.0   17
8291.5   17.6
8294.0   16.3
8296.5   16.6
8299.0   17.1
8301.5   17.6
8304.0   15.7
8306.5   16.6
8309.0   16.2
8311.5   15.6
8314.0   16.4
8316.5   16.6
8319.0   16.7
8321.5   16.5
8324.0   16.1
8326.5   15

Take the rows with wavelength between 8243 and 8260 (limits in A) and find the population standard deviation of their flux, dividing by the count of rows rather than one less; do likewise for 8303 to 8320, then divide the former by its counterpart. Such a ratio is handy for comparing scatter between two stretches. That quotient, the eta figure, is 0.815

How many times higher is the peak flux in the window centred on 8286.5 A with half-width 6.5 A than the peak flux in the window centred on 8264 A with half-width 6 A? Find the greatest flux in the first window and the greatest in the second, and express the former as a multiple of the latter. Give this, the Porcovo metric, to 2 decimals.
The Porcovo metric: 1.04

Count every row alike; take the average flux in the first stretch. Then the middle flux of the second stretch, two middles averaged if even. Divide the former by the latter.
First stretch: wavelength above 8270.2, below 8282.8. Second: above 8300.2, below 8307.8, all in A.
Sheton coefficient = 1.00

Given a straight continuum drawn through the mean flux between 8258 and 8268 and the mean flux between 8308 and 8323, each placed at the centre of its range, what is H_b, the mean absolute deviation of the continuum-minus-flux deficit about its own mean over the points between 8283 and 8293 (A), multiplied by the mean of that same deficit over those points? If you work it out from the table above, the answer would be -0.14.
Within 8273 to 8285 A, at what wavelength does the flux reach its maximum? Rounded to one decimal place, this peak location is 8274.0 A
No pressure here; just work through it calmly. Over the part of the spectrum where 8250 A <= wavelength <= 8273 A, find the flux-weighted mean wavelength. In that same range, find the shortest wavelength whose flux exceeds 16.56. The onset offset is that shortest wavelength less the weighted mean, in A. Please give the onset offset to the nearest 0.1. -2.5 A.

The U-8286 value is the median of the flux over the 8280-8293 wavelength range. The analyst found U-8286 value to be 17.0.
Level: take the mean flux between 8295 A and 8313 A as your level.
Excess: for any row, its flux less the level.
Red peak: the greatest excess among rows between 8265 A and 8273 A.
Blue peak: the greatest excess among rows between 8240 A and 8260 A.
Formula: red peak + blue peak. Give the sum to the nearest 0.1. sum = 1.0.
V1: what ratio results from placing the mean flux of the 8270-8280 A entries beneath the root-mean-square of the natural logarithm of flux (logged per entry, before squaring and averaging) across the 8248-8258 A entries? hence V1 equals 0.168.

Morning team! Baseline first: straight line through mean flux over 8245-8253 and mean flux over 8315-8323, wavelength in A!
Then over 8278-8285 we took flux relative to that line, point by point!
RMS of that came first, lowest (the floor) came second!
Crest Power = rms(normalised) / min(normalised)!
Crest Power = 1.01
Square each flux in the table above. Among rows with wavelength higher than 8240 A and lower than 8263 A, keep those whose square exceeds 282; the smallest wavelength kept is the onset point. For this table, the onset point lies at 8241.5 A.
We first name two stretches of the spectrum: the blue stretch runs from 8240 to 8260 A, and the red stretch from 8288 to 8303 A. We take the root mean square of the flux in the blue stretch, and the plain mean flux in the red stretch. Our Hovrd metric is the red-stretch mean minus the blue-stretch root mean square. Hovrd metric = 0.5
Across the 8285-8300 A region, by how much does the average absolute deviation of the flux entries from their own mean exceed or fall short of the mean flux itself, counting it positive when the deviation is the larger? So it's -16.6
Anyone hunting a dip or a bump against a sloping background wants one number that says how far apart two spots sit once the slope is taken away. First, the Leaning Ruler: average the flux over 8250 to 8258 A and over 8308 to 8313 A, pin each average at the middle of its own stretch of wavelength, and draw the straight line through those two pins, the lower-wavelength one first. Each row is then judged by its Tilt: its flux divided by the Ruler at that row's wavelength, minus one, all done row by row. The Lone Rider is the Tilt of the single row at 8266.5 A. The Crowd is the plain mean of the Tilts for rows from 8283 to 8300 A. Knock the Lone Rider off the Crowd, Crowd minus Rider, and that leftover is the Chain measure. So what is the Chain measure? 0.025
